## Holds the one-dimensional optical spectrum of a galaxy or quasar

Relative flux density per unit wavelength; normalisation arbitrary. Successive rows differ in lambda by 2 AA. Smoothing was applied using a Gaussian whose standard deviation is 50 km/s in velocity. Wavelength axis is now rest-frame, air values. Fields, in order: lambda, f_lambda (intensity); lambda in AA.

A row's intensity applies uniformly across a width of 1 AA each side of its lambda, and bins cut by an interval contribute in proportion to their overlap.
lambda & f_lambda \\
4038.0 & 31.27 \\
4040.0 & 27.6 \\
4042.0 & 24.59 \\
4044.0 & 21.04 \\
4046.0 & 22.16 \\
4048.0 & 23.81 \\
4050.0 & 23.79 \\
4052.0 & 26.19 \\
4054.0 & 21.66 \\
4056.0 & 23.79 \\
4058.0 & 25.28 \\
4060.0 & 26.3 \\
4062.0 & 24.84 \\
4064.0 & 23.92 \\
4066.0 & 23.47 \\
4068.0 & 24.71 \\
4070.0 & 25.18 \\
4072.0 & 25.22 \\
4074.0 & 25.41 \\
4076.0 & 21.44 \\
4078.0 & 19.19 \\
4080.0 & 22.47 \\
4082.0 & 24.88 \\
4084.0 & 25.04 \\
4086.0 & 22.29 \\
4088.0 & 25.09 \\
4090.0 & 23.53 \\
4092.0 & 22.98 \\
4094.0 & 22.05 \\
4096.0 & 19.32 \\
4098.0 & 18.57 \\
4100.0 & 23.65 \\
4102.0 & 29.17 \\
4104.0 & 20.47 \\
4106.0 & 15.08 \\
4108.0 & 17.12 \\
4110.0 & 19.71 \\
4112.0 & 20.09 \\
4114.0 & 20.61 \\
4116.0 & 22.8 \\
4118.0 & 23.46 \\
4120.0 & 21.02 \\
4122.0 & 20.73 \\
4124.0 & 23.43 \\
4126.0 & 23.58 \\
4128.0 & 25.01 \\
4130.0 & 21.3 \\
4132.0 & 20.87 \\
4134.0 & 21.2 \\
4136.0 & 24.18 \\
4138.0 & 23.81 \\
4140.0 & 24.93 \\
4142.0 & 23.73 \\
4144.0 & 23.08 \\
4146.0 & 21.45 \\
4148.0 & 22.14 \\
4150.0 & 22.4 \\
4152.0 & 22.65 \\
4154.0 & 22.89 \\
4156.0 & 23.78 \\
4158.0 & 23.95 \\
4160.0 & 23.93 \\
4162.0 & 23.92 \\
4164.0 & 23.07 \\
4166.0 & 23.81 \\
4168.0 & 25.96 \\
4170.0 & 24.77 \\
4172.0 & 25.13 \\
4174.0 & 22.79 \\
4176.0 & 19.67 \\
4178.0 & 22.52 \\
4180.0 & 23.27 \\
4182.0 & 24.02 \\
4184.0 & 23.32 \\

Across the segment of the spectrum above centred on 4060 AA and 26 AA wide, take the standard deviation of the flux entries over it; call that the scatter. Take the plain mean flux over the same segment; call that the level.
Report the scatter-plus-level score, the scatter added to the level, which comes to 25.7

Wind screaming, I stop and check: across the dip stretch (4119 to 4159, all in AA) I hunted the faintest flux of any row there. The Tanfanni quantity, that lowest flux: 20.73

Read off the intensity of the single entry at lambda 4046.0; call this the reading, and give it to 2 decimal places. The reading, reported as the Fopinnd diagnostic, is 22.16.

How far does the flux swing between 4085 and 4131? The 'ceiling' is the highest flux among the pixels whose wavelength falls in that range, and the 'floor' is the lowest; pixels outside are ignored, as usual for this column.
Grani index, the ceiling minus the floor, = 14.1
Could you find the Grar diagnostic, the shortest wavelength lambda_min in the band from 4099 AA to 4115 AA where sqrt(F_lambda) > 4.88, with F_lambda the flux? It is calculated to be 4102.0 AA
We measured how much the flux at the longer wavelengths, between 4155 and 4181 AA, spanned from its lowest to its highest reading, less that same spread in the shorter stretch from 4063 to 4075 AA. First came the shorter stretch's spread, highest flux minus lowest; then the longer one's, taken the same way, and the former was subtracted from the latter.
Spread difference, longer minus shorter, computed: 4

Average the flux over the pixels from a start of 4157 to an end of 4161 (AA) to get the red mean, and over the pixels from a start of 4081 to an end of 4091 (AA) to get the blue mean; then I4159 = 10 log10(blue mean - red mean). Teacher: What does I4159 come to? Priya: -6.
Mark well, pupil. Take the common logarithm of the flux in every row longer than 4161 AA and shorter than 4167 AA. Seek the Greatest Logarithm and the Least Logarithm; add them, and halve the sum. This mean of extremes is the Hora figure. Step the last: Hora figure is 1.371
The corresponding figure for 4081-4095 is 1.371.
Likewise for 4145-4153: 1.343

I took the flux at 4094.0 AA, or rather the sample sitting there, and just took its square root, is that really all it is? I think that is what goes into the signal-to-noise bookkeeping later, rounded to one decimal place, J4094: 4.7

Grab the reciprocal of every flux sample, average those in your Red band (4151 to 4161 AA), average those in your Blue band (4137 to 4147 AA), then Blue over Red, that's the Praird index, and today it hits 1.00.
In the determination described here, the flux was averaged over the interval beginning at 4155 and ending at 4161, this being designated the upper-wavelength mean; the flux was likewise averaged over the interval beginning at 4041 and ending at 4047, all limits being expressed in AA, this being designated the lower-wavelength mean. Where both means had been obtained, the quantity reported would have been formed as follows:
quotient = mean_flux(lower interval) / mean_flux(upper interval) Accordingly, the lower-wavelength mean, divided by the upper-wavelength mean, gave 0.95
